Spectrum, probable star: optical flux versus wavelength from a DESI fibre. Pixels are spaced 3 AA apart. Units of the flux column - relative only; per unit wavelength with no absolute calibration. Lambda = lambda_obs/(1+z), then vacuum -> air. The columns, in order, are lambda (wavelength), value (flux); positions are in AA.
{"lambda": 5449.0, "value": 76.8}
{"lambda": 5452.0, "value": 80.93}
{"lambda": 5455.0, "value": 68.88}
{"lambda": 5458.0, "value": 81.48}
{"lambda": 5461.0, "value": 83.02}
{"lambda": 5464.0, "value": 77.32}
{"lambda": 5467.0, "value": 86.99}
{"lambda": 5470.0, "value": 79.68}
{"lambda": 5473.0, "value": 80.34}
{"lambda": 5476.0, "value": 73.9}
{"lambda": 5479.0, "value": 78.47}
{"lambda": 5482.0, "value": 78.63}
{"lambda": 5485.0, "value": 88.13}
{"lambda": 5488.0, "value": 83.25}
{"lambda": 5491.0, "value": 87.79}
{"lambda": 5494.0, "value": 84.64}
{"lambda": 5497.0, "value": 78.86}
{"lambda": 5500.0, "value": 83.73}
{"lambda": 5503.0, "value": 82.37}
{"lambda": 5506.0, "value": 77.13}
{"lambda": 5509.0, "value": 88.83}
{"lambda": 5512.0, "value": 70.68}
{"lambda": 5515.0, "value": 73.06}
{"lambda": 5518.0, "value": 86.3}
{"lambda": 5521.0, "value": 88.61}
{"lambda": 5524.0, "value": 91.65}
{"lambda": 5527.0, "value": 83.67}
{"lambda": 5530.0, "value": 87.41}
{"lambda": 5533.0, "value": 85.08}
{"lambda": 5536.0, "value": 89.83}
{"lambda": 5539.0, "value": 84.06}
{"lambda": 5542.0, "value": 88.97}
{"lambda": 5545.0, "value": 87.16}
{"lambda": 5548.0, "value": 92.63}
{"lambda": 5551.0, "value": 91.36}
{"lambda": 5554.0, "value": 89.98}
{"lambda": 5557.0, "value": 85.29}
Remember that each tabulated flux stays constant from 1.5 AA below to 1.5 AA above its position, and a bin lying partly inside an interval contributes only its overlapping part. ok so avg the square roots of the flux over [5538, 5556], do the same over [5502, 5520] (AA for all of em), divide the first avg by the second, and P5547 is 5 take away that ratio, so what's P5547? 3.943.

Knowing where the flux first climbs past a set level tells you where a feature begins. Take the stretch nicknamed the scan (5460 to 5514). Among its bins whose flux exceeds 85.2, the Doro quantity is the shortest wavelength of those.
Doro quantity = 5467.0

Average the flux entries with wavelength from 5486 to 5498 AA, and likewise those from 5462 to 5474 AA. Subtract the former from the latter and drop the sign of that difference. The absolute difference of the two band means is 3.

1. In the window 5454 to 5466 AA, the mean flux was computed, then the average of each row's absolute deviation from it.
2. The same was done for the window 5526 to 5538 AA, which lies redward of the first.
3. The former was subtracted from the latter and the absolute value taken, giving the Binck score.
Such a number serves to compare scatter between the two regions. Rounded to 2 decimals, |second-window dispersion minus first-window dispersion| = 2.45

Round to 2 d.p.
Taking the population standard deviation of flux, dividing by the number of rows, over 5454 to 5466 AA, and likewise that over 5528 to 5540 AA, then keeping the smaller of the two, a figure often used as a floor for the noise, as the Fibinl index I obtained 2.23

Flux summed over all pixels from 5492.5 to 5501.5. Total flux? 247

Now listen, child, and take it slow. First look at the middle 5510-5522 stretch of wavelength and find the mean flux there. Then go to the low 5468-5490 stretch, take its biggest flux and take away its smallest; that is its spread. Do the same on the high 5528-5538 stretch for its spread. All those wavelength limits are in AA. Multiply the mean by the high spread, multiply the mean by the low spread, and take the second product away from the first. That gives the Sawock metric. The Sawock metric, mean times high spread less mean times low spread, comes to -755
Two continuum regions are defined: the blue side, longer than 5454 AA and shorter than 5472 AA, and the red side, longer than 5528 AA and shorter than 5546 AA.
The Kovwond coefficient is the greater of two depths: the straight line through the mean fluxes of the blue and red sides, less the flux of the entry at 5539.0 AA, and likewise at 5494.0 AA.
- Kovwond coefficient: 3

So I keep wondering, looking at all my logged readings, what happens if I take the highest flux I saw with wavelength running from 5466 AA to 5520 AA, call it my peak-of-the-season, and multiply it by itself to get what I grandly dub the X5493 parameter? 7891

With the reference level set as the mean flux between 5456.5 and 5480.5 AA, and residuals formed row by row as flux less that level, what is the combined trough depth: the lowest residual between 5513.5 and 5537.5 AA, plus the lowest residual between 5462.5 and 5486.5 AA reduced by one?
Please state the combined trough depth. -14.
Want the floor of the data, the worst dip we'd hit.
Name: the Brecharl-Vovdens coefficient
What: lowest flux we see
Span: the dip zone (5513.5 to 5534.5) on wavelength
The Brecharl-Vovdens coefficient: 73.06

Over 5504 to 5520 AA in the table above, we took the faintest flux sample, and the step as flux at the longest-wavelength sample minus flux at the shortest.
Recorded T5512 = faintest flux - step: 62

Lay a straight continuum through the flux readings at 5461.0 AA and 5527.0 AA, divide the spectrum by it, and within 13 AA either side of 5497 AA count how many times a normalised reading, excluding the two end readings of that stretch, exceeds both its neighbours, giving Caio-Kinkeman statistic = 2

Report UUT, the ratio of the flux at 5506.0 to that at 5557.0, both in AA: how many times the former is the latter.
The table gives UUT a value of 0.90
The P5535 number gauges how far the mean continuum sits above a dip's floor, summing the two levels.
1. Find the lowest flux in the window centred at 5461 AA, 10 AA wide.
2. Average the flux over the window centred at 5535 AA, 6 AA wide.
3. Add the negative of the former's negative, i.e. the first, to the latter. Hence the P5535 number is 165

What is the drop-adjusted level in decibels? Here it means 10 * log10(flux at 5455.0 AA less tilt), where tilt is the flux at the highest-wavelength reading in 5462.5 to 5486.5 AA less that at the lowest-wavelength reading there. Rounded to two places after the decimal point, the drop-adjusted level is 17.64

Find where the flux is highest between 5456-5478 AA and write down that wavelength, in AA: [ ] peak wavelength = 5467.0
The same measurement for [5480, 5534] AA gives 5524.0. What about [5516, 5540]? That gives 5524.0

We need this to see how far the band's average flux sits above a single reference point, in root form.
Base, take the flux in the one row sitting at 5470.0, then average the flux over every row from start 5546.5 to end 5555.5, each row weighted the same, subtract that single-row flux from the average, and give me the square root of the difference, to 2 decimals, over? 3.41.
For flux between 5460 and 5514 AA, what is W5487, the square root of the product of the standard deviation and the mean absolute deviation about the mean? 4.5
